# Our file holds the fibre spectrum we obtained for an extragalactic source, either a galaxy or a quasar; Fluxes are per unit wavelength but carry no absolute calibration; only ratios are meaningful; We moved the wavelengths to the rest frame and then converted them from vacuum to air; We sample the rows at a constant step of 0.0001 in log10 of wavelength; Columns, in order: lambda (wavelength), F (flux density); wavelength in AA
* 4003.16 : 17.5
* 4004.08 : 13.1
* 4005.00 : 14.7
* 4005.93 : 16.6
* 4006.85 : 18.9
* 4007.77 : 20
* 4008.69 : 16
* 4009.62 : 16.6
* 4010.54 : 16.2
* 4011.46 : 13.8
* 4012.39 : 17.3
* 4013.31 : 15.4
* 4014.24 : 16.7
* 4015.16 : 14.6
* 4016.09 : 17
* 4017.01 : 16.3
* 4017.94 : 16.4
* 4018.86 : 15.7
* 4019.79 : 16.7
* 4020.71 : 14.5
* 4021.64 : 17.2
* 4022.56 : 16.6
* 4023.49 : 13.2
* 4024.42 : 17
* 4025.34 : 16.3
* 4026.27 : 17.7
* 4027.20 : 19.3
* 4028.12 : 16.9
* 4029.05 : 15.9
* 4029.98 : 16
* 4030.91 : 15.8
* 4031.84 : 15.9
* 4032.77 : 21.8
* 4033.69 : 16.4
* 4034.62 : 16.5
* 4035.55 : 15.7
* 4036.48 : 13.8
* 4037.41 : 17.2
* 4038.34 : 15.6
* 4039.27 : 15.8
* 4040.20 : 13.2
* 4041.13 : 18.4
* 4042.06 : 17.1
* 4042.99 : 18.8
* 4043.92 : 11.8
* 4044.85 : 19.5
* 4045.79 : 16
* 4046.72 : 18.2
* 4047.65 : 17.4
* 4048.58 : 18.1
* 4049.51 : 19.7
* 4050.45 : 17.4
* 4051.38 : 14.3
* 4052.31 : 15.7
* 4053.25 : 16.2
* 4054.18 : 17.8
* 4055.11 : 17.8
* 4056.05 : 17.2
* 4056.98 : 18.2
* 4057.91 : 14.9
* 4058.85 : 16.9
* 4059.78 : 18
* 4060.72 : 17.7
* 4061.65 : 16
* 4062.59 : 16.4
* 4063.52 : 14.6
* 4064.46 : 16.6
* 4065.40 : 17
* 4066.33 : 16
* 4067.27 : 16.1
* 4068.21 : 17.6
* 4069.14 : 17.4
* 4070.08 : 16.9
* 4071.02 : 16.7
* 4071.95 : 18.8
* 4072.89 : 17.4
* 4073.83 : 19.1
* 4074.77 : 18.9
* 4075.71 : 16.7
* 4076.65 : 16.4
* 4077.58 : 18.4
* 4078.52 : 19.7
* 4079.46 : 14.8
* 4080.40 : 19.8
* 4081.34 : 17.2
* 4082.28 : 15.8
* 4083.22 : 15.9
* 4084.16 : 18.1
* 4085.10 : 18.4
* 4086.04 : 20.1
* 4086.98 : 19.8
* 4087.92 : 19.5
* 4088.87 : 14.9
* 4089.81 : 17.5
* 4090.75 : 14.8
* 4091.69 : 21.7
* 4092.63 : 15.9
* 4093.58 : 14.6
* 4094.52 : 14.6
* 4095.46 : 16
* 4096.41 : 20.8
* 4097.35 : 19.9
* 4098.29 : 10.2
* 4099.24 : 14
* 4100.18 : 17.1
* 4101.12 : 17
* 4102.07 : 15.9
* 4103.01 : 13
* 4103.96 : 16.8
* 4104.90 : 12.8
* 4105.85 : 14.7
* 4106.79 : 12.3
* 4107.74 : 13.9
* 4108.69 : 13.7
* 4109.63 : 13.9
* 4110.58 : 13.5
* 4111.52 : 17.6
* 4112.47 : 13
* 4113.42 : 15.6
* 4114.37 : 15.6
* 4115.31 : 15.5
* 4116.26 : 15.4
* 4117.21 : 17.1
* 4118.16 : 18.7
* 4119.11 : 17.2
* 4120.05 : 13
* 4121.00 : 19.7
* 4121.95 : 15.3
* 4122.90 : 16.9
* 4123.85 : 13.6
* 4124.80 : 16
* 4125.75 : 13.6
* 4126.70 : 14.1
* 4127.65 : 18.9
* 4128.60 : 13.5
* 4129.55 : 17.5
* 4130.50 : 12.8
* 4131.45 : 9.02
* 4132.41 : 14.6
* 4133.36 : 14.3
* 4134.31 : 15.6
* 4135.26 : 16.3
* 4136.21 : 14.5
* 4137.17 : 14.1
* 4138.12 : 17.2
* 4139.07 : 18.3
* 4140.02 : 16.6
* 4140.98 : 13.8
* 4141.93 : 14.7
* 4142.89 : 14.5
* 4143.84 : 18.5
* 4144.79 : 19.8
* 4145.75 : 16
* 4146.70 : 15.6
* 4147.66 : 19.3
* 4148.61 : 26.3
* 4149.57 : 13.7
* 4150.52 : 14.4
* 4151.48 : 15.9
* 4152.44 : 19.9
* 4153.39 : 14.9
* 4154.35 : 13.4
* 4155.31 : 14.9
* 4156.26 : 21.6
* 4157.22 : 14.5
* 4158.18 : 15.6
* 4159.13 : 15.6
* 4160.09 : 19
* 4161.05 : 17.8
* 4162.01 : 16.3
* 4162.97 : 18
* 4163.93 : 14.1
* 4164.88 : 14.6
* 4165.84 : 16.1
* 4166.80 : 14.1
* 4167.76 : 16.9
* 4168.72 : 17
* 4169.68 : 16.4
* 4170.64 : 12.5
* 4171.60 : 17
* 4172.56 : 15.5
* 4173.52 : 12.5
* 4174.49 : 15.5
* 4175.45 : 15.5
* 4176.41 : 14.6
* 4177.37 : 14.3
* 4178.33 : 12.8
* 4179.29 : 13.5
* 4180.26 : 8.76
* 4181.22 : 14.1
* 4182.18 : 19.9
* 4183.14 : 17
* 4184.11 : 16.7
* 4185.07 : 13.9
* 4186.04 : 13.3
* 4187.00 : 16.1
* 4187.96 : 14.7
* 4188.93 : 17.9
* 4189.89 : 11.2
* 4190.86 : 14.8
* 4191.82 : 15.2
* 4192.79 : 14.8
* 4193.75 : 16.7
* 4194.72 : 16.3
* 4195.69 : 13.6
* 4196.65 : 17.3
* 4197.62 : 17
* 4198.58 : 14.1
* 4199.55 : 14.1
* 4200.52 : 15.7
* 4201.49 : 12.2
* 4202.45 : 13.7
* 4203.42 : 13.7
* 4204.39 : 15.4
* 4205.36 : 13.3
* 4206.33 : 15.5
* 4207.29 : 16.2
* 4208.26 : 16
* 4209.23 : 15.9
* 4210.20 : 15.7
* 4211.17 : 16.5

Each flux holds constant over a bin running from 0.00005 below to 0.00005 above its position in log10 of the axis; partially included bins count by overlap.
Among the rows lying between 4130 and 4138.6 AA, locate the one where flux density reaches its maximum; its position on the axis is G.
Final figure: 4138.12 AA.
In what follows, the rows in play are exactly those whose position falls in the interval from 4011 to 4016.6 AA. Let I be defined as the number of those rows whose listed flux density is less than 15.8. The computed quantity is 3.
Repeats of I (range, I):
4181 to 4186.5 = 3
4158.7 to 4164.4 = 2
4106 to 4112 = 5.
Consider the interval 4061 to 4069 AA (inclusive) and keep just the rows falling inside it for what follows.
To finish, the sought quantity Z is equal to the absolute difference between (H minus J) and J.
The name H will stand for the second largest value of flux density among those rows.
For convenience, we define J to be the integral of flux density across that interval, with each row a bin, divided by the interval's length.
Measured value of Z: 15.7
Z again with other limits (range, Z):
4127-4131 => 13.7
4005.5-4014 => 14.6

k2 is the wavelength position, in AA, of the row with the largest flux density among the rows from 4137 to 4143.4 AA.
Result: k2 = 4139.07 AA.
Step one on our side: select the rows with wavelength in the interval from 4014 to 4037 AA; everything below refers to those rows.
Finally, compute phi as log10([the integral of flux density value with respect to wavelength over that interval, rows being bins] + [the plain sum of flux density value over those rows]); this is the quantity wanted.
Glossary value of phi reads 2.90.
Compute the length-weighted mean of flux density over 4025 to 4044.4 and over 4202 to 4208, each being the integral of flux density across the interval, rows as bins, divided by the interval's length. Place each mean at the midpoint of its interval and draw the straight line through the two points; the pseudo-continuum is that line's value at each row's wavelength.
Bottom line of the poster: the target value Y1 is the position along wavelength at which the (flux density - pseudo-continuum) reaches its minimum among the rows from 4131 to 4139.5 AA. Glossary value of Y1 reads 4131.45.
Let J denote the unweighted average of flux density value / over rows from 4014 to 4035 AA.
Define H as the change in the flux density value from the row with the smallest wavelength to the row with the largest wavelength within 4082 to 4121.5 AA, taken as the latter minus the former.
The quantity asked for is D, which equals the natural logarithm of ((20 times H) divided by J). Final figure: 1.6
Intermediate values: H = 3.9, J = 16.54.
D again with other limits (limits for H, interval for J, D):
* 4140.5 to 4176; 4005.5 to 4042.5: 0.7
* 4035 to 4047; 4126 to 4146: 1.2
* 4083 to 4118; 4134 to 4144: 0.4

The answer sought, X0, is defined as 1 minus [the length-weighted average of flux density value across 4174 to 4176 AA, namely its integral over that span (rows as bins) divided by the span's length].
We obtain -14.4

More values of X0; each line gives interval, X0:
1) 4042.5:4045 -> -15.4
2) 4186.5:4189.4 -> -15.2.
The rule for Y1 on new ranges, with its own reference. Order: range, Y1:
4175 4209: 4180.26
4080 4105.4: 4098.29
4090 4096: 4093.58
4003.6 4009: 4004.08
